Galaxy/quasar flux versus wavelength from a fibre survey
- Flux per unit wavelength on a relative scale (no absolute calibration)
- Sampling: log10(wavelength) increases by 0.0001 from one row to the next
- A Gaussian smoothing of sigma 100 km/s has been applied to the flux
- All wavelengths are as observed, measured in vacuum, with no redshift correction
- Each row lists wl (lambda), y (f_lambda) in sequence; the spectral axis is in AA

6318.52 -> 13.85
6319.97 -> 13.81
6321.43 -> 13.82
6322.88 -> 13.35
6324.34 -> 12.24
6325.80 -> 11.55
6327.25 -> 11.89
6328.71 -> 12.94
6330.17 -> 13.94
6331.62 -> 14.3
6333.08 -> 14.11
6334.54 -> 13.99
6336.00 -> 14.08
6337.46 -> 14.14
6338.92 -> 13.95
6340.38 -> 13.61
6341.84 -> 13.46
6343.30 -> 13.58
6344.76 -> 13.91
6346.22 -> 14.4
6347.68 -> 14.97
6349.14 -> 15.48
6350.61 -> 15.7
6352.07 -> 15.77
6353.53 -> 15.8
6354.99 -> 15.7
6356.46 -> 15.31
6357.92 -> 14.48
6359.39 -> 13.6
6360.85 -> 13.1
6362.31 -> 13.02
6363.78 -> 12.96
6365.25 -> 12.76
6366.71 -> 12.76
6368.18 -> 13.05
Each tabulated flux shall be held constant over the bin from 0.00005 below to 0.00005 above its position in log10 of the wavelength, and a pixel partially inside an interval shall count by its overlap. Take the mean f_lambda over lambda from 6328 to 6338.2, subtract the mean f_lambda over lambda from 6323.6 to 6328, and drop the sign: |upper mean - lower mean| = 2.04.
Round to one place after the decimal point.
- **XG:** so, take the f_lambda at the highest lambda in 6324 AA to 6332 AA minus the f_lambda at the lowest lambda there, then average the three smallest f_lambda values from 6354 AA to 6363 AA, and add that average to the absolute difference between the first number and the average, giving 24.4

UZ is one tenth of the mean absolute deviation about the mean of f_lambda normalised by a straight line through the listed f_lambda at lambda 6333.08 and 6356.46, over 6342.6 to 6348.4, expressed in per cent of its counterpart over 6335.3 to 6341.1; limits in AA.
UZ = 16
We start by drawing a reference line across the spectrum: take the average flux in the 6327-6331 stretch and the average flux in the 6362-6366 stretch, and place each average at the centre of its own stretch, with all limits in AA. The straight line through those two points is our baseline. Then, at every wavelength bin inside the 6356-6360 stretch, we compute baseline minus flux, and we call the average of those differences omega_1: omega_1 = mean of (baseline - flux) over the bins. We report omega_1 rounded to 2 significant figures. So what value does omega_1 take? -1.5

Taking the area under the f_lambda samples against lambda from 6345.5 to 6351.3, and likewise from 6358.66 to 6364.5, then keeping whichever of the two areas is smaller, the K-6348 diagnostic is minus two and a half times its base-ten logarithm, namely -4.72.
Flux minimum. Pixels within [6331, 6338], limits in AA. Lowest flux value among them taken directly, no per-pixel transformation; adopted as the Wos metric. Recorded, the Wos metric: 13.99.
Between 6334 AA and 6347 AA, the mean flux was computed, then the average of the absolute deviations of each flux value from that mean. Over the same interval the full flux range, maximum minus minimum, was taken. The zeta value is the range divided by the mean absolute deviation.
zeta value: 4.00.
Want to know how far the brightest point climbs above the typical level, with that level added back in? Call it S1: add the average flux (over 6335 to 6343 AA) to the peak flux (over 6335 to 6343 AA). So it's 28.0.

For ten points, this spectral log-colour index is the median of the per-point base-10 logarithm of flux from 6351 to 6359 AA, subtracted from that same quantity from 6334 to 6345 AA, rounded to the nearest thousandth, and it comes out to -0.052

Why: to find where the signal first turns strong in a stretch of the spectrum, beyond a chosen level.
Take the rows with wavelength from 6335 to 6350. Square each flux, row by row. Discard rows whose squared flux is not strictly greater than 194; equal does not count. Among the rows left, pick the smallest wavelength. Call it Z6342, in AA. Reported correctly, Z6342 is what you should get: 6336.00 AA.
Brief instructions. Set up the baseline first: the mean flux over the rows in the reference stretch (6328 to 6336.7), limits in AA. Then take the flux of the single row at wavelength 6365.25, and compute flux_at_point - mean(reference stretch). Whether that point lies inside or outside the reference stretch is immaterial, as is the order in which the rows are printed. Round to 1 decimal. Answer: -1.1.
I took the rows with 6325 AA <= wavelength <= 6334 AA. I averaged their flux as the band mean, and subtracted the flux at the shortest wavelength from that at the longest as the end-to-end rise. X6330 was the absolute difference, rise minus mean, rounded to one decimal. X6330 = 10.6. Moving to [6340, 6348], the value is 12.6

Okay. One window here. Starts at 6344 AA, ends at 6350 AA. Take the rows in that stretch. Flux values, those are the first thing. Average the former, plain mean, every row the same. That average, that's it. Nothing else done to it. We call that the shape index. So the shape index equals 14.7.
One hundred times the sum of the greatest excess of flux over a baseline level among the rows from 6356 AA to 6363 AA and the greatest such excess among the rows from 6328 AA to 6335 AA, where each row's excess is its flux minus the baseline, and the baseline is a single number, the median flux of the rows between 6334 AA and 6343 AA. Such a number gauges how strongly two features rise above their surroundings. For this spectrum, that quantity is 167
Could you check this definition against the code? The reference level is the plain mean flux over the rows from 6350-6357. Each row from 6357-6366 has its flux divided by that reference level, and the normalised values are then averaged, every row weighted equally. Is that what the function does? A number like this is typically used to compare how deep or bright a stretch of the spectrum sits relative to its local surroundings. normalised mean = 0.85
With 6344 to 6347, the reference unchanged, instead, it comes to 0.90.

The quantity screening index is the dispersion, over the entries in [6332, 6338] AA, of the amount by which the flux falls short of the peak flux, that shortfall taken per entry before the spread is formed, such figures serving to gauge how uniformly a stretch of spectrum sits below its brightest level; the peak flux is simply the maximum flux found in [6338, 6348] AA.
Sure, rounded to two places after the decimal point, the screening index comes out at 0.06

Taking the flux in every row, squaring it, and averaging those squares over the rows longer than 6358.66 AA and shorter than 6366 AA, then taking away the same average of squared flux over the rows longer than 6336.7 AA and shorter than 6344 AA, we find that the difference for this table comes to -18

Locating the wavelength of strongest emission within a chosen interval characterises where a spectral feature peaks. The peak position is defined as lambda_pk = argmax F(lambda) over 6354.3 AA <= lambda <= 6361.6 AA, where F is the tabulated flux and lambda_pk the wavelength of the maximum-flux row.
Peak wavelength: 6354.99 AA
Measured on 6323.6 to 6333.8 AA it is 6331.62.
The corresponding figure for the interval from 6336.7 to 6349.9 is 6349.14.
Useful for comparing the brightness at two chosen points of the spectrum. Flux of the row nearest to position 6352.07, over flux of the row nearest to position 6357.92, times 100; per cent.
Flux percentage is 109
